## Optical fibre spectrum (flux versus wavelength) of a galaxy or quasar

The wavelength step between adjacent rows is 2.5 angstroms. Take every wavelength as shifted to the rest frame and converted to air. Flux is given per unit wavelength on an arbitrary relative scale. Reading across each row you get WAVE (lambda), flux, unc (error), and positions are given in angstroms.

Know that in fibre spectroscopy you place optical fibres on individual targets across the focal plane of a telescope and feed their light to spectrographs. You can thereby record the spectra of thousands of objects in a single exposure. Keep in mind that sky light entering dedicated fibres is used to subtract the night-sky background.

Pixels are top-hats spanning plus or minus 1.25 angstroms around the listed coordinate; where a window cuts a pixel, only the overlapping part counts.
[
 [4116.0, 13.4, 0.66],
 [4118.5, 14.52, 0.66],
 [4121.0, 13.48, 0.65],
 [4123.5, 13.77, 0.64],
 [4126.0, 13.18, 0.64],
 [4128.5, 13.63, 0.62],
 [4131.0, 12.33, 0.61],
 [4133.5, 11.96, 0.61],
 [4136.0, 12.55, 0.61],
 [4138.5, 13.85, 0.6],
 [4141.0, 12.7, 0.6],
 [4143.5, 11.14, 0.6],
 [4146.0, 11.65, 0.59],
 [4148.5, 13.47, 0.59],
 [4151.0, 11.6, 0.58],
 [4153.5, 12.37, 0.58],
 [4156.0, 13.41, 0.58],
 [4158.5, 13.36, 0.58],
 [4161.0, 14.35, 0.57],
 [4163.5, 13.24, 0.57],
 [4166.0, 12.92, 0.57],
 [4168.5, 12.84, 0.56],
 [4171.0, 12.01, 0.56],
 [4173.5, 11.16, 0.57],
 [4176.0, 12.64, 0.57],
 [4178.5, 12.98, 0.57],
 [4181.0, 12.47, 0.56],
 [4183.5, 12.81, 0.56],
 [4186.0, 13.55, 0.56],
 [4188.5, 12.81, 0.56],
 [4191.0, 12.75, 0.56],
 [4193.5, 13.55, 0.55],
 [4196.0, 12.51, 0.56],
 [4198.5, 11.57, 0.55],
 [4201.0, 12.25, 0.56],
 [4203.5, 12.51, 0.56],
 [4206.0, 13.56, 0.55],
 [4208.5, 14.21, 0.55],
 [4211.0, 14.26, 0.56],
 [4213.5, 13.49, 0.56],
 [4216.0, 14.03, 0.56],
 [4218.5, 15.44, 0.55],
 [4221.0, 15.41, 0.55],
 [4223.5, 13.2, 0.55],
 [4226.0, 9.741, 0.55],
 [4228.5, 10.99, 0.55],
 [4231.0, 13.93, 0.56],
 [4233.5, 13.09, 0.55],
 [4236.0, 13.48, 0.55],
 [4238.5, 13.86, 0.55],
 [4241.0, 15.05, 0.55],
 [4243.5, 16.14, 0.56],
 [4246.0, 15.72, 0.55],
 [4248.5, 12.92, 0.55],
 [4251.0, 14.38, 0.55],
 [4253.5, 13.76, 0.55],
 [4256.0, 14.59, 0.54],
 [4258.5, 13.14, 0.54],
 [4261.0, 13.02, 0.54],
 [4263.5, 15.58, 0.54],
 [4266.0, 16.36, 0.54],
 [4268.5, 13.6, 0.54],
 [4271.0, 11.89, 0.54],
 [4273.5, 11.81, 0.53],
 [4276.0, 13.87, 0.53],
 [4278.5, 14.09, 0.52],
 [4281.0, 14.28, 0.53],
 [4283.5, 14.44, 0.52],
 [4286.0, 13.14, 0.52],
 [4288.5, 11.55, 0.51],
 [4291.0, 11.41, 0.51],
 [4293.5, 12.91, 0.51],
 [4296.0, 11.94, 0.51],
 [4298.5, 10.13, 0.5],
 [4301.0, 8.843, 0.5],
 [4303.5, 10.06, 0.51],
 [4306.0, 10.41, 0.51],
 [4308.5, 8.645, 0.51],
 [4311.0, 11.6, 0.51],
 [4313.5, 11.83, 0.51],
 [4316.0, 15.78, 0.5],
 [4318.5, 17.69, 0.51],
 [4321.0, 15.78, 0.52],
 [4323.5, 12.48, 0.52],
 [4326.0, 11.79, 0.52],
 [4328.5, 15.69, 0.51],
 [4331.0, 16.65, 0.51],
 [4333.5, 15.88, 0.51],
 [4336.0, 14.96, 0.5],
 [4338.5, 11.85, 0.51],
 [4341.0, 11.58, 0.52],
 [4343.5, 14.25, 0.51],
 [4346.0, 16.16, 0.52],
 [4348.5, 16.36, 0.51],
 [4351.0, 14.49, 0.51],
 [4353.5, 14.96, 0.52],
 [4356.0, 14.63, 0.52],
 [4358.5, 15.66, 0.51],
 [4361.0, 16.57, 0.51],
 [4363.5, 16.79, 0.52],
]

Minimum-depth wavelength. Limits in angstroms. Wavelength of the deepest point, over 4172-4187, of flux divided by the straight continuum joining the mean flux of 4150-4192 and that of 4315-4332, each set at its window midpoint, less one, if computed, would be 4173.5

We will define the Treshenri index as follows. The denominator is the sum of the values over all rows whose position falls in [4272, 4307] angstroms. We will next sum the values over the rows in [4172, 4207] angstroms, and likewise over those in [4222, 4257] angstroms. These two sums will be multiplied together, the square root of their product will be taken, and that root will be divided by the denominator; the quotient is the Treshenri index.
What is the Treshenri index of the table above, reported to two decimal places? 1.09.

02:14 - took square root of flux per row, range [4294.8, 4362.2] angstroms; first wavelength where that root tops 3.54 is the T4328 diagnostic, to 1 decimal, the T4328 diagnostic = 4316.0 angstroms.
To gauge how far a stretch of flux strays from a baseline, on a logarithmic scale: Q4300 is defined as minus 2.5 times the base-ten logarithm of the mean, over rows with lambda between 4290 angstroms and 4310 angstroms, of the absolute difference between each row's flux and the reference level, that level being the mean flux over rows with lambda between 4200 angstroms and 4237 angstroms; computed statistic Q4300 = -1.1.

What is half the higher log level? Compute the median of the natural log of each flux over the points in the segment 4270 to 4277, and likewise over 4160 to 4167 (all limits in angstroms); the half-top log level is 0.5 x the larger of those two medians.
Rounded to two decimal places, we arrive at 1.29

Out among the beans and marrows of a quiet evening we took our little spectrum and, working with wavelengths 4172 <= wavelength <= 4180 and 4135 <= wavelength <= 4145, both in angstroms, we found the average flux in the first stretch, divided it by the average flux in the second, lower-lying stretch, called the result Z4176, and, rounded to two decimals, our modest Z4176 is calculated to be 0.98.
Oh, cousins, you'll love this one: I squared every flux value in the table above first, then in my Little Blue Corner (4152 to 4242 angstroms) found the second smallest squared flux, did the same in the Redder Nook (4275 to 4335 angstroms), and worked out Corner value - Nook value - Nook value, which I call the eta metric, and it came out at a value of -36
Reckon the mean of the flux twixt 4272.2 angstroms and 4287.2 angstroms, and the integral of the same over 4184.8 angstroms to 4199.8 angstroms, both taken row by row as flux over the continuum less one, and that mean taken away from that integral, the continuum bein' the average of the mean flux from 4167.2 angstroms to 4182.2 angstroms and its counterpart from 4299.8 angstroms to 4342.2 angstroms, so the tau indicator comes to 0.0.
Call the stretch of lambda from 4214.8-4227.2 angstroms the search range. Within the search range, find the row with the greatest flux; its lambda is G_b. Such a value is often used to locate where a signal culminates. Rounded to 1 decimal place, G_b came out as 4218.5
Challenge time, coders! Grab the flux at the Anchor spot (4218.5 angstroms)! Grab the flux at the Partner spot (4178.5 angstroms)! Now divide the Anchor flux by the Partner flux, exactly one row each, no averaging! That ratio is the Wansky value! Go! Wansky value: 1.19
